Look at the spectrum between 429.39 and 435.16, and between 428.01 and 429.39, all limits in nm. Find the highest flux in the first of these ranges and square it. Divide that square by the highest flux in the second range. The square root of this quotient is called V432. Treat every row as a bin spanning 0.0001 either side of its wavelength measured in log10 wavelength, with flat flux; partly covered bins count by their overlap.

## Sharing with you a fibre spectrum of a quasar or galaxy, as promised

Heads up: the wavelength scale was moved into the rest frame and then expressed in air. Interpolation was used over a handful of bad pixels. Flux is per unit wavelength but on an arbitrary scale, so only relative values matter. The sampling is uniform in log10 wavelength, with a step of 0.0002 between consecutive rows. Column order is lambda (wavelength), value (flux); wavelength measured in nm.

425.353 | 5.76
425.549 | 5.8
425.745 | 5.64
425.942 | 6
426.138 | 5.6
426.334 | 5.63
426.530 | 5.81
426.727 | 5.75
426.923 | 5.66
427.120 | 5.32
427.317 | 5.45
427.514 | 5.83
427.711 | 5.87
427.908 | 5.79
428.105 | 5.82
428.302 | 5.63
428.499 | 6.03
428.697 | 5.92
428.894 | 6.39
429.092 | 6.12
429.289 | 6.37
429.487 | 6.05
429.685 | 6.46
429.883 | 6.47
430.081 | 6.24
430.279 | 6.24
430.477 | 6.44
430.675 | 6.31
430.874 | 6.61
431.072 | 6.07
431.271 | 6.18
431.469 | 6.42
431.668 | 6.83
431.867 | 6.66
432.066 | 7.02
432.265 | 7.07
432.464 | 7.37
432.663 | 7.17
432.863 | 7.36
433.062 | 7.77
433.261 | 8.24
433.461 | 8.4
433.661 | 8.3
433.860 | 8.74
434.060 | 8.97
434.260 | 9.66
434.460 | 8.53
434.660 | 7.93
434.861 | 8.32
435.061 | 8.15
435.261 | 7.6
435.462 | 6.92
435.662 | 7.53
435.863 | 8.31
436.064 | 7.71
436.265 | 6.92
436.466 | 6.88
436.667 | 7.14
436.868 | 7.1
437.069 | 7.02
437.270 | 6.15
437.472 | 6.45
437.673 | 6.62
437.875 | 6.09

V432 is 3.82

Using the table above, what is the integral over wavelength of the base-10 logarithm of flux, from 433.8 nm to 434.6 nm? 0.76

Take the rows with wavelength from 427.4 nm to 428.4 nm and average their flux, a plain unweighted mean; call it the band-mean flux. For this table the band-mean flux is 5.8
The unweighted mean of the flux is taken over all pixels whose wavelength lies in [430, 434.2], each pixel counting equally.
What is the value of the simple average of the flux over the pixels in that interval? 7.2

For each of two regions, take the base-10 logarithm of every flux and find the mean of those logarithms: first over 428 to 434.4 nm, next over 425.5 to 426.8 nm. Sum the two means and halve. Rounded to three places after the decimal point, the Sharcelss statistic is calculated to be 0.798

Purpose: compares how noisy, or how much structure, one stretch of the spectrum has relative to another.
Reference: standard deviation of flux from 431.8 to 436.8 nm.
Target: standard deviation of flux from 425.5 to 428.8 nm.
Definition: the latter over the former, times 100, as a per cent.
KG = 24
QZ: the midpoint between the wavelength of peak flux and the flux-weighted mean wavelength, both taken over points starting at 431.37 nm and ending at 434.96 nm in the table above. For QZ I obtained 433.76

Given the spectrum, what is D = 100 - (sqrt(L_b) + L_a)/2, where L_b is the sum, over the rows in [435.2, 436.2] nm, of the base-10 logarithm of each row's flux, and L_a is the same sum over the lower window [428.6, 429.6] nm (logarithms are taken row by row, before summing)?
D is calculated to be 97.0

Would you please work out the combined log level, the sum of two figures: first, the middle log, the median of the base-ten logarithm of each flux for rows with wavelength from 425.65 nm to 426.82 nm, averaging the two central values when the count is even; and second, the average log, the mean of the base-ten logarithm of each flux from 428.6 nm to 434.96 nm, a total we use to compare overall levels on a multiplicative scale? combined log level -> 1.61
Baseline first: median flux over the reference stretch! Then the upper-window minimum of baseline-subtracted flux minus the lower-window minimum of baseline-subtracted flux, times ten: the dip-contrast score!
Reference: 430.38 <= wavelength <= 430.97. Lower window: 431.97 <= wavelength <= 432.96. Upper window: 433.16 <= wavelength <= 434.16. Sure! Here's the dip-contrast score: 12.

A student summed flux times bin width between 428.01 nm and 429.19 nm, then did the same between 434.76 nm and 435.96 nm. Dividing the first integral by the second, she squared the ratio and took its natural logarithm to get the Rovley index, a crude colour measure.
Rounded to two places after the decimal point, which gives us -0.56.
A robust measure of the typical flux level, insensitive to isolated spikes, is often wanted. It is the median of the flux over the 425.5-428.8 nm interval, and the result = 5.8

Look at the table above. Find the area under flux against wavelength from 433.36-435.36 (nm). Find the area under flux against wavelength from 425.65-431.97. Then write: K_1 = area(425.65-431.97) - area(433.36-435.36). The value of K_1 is 21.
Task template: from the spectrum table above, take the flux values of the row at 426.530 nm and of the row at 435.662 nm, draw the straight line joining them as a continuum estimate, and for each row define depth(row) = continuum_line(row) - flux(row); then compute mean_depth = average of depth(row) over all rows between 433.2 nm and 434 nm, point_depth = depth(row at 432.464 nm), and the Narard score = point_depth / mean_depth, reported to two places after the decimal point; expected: 0.34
